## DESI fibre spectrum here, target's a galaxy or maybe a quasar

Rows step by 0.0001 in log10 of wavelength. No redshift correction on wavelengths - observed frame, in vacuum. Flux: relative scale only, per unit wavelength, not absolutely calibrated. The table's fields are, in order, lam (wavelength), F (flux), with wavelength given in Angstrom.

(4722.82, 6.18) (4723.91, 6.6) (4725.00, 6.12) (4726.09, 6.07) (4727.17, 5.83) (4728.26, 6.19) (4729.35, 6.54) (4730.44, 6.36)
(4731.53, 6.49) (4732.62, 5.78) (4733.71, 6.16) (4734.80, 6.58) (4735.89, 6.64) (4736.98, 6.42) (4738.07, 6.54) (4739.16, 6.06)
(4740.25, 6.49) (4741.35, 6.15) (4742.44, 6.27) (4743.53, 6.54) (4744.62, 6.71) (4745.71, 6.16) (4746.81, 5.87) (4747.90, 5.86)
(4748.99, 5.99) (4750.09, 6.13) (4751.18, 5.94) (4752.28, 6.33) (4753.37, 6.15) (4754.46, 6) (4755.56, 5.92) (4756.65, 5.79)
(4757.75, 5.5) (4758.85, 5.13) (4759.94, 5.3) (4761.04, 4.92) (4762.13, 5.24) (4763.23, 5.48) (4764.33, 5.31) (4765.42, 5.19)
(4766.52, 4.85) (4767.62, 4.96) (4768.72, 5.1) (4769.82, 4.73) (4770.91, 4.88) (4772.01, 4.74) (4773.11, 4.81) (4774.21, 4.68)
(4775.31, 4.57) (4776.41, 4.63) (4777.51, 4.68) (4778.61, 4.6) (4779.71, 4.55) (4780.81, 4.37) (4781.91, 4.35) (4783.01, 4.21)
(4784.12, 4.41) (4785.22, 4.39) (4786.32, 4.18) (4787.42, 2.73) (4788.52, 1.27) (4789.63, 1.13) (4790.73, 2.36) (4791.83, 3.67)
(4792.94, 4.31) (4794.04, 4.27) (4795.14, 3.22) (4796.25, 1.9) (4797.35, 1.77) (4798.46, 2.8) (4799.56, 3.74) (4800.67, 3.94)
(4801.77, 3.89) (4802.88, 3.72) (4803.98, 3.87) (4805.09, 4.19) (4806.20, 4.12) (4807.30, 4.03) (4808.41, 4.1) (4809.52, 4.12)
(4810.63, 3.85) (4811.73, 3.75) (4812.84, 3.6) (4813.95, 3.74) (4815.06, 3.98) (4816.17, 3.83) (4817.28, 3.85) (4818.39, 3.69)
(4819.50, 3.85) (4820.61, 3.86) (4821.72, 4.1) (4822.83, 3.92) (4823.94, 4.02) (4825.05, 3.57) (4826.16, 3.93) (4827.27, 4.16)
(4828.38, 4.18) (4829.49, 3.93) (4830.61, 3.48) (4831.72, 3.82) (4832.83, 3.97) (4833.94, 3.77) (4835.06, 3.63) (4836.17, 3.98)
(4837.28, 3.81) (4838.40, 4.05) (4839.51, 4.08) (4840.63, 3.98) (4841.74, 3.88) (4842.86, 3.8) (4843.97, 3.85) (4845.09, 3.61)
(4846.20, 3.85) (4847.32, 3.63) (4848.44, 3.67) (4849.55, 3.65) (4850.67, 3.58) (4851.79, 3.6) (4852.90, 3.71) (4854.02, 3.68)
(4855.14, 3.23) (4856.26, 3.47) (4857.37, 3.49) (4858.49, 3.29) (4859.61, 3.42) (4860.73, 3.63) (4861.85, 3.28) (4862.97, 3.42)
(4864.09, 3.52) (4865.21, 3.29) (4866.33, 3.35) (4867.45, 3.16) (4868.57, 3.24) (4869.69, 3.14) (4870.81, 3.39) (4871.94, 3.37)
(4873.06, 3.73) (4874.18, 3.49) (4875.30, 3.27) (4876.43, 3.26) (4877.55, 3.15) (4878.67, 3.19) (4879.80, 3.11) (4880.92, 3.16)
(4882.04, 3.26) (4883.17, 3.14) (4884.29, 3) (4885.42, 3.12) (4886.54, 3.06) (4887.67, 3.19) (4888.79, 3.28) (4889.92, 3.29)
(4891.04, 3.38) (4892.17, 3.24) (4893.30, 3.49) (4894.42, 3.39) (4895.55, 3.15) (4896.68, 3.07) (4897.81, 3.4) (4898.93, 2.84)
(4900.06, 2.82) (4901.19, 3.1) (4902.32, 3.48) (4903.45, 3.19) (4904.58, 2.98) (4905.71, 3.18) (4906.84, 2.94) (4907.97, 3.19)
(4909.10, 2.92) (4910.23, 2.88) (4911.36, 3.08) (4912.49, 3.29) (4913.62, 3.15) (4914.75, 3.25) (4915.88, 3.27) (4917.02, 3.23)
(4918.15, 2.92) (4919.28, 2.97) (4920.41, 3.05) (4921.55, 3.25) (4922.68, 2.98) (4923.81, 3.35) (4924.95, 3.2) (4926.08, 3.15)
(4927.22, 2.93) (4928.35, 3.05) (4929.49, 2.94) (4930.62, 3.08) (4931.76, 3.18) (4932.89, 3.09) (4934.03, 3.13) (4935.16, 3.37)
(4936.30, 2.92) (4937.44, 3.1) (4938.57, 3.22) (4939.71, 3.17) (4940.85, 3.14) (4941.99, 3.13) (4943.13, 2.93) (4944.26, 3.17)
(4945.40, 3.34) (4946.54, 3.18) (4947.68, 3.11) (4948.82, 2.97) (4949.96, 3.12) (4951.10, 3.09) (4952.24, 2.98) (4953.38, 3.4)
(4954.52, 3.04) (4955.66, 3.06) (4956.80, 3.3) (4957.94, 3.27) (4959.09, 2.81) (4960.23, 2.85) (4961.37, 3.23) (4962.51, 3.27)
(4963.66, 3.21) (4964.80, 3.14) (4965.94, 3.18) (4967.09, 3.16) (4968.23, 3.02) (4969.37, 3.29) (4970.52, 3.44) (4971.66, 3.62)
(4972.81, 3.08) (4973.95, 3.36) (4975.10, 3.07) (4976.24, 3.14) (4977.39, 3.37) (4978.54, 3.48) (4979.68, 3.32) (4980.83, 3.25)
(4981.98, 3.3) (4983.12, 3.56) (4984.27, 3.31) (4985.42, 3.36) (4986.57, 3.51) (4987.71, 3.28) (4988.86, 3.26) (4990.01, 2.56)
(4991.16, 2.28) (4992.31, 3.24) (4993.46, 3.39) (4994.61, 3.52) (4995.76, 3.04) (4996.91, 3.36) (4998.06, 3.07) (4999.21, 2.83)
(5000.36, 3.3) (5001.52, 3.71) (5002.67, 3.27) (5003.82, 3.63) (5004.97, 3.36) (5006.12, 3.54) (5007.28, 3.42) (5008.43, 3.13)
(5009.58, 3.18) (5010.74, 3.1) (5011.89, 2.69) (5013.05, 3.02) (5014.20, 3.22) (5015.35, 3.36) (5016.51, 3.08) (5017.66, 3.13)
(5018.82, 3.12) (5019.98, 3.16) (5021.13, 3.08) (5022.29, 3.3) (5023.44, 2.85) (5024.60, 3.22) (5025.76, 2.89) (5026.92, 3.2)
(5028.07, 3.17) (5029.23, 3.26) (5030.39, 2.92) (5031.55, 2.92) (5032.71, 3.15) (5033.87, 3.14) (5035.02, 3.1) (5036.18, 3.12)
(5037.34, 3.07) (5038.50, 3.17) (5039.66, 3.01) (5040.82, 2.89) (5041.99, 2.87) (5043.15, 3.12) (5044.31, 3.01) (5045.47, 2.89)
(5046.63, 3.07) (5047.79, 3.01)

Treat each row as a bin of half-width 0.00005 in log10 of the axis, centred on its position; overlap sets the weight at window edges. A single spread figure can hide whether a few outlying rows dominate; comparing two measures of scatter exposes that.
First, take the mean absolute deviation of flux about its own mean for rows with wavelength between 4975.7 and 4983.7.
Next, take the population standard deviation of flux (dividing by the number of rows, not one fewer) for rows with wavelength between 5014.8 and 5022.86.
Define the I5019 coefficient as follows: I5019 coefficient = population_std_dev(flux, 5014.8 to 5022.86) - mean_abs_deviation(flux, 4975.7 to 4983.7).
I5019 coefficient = 0.00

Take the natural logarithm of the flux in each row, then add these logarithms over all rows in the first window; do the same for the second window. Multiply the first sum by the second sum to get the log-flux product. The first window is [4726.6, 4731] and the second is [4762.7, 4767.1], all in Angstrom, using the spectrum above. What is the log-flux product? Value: 48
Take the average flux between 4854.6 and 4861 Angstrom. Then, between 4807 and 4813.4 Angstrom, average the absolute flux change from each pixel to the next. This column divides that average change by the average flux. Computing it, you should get 0.036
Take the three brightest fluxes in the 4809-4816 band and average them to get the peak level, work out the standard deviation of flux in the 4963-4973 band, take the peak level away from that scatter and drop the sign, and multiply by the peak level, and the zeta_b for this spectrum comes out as 15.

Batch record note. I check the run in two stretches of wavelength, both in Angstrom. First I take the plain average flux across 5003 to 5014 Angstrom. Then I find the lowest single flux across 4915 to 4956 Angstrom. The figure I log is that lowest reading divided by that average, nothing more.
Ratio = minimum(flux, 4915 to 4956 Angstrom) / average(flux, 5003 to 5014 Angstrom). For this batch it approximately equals 0.90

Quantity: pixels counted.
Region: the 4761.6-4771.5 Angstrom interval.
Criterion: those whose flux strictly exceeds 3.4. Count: 9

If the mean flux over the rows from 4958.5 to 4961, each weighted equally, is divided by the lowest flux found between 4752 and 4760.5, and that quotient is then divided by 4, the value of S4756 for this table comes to 0.14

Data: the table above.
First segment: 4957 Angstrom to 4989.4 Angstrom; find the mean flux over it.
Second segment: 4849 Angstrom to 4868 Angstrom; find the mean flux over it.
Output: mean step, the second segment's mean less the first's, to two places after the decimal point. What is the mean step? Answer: 0.20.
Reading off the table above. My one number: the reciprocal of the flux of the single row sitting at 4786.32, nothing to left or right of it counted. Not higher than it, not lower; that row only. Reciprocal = 0.239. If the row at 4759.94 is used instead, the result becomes 0.189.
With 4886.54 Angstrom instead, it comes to 0.327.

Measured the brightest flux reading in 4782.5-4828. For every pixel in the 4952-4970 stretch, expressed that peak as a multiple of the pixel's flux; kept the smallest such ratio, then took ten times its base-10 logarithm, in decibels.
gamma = 1.1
